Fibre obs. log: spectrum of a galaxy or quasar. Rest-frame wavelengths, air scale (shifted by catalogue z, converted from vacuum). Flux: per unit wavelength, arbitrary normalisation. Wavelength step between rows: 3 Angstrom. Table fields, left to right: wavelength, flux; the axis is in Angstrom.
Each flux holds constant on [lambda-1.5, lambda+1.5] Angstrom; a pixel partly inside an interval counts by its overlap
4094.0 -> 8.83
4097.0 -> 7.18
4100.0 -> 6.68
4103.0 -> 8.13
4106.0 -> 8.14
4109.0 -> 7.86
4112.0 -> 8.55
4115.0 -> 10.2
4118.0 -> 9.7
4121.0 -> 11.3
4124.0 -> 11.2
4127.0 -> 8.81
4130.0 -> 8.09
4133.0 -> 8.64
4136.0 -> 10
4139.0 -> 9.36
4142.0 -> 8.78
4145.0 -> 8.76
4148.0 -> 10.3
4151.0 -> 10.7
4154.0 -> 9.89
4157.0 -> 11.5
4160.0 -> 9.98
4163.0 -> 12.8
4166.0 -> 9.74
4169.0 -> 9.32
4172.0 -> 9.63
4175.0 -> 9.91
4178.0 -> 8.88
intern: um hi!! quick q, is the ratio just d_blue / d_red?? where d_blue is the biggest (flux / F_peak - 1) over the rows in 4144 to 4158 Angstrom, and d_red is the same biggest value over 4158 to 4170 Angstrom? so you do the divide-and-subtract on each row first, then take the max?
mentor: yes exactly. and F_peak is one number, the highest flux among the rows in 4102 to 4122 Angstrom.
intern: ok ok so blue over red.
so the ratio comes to 0.13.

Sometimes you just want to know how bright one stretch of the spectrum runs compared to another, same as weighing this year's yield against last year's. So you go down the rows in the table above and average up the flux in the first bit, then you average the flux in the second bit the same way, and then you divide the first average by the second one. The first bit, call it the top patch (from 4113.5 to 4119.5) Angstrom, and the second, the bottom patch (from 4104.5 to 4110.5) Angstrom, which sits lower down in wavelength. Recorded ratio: 1.24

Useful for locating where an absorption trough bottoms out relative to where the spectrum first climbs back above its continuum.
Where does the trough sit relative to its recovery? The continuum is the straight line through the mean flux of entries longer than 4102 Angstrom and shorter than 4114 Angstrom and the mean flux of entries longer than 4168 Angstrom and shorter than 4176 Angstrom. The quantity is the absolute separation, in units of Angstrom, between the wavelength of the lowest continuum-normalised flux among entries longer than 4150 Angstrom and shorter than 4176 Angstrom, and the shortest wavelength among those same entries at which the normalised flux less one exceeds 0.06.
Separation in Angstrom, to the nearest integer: 18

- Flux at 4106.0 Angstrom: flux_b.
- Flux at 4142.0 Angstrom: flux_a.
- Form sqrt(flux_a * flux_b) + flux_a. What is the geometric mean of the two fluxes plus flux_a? 17.2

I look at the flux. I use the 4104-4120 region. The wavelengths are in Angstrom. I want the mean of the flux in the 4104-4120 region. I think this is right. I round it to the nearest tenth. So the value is 8.9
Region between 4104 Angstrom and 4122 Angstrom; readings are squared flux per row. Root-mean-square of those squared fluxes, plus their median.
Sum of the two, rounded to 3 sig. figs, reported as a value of 174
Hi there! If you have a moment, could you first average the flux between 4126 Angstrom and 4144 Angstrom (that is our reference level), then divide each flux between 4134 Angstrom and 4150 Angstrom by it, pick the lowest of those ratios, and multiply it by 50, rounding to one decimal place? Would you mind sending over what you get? 49.0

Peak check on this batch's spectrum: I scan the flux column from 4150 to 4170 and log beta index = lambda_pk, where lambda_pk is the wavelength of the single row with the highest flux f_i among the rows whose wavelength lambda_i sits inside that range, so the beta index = 4163.0 Angstrom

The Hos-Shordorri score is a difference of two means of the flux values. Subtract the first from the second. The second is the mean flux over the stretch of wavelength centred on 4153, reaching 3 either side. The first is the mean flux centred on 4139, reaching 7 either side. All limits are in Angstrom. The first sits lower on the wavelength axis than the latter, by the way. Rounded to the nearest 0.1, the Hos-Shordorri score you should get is 1.2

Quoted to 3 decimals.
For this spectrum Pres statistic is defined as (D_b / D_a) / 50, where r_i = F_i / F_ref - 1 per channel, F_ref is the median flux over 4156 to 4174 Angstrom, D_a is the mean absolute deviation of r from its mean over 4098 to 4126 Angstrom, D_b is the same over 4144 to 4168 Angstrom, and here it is 0.013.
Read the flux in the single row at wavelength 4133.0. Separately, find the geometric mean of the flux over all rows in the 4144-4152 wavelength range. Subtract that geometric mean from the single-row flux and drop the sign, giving 1.2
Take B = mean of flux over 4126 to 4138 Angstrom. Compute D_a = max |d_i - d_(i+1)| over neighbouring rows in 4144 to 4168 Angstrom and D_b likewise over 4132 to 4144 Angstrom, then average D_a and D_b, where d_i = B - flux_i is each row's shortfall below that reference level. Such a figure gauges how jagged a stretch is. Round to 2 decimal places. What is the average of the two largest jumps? 2.21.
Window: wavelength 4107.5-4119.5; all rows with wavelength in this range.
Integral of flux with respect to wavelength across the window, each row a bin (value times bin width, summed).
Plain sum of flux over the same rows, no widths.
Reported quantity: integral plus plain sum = 145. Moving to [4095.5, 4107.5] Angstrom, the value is 121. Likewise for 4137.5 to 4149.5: 149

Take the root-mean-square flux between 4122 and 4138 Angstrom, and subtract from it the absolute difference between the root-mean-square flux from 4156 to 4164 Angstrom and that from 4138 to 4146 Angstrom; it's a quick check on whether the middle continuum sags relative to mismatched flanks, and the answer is 6.9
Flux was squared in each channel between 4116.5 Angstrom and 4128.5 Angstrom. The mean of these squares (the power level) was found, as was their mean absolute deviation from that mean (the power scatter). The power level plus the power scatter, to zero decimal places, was 127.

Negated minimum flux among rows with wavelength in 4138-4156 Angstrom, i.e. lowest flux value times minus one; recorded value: -8.76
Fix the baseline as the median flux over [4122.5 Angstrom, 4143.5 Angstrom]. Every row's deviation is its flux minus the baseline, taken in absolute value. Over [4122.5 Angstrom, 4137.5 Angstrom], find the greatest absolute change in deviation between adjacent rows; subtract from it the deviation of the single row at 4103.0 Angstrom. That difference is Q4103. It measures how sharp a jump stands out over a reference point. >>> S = 1.7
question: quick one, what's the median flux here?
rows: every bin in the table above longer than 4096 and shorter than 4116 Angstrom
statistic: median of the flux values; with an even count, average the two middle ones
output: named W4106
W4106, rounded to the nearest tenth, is 8.1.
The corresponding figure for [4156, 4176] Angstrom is 9.9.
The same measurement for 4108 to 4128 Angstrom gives 9.7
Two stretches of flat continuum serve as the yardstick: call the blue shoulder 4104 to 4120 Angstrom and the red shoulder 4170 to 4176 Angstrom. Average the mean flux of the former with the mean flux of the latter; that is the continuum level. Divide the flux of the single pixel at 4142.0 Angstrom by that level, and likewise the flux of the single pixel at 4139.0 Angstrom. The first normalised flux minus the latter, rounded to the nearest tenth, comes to -0.1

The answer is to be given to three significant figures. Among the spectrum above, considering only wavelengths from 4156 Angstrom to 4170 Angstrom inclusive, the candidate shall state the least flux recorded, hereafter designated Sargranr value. 9.32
